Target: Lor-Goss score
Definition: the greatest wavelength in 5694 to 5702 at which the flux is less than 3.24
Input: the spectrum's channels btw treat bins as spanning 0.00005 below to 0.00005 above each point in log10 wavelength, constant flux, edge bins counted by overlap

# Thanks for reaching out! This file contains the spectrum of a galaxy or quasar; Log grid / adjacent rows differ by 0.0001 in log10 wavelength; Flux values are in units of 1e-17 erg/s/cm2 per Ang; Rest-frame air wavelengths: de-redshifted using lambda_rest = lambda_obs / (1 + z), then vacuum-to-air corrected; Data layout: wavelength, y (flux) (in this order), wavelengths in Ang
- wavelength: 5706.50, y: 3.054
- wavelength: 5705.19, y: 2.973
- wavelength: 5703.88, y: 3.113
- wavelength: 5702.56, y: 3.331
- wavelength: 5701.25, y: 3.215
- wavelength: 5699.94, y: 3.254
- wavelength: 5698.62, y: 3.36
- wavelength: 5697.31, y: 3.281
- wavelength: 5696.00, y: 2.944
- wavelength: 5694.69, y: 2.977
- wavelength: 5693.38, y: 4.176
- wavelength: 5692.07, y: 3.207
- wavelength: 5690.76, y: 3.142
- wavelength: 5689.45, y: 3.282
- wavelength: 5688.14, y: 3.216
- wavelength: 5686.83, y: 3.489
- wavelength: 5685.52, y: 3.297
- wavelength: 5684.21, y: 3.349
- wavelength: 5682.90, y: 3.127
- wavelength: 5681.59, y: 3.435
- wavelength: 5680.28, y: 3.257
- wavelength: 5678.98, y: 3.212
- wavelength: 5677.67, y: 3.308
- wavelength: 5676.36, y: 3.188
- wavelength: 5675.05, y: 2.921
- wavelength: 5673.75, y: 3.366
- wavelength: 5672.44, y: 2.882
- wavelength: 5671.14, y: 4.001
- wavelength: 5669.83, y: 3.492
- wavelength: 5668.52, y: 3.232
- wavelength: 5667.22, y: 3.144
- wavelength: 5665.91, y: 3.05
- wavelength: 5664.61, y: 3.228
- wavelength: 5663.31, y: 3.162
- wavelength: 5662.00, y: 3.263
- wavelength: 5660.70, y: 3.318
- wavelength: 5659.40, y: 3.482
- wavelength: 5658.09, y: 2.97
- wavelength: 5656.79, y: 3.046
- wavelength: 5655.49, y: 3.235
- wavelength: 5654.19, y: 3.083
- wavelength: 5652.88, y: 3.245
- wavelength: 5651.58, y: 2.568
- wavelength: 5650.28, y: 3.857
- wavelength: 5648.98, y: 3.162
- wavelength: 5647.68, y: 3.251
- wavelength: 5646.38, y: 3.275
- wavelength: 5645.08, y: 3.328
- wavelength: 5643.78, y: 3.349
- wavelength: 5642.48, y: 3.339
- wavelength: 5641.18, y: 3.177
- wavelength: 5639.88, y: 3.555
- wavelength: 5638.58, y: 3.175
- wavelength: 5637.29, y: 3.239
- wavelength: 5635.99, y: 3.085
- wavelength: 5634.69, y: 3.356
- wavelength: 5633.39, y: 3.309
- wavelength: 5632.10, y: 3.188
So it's 5701.25 Ang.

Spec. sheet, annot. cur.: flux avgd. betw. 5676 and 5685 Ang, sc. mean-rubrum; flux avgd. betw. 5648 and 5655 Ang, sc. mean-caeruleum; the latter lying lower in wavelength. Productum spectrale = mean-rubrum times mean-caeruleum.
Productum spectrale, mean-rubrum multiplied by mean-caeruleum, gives 10.4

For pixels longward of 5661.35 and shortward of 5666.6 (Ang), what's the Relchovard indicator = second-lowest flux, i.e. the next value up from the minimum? 3.162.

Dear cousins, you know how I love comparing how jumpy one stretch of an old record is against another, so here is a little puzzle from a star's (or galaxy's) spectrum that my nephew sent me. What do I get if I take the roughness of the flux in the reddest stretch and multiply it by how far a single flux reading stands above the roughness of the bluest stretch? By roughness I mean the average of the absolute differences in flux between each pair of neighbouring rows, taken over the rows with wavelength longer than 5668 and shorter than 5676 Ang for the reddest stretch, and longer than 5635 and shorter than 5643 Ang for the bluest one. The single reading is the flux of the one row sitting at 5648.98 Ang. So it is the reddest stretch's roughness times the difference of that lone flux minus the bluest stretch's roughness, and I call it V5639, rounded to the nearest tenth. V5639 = 1.7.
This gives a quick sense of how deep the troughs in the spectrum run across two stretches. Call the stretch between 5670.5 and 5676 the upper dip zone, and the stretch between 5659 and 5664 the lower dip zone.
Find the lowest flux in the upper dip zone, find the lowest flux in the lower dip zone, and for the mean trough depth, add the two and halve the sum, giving 3.02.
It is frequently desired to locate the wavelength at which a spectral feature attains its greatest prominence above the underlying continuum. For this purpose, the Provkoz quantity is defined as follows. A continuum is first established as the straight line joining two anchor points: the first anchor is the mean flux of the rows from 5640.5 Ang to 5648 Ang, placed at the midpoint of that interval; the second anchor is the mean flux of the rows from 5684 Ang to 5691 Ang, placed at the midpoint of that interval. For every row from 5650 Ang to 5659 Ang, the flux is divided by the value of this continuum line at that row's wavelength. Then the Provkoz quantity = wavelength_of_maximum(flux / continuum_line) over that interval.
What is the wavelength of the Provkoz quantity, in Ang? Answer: 5650.28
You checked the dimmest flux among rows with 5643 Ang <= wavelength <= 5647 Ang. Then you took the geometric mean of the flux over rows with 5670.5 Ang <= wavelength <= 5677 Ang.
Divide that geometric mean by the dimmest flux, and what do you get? 0.99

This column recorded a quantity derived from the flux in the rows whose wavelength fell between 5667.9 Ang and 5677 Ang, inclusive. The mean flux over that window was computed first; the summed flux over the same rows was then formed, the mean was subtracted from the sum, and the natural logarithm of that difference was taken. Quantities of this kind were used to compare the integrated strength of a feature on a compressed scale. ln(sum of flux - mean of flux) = 2.98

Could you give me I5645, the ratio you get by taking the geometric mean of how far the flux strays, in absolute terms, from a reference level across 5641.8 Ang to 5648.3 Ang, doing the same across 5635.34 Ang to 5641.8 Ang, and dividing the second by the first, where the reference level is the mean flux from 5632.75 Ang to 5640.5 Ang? 3.6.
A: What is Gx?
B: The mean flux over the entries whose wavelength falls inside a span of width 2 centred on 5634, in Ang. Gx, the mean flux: 3.33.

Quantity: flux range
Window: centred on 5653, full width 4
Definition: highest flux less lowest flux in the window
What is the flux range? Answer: 0.7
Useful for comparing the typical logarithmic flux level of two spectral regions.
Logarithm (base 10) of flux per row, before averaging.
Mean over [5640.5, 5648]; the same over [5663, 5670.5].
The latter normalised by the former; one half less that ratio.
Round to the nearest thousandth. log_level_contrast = -0.482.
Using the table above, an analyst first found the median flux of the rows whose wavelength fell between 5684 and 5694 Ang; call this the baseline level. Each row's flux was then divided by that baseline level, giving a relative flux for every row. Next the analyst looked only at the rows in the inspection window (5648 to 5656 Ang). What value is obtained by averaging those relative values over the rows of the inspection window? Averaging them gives 0.97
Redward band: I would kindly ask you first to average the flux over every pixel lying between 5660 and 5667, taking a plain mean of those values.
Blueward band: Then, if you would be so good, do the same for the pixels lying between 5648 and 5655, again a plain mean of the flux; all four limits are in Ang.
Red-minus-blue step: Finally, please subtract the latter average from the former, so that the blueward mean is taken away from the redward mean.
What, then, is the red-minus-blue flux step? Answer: 0.02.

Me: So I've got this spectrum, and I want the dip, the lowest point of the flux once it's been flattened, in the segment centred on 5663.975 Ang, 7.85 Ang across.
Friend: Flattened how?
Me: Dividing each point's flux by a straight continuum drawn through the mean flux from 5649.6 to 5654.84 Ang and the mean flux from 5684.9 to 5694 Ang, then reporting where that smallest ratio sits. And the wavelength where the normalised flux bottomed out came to 5665.91 Ang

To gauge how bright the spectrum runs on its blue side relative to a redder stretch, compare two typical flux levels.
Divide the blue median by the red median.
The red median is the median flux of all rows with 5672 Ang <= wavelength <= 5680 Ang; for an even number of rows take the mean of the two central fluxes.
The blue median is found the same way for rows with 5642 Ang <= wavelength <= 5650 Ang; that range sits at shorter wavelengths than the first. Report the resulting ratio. 1.03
